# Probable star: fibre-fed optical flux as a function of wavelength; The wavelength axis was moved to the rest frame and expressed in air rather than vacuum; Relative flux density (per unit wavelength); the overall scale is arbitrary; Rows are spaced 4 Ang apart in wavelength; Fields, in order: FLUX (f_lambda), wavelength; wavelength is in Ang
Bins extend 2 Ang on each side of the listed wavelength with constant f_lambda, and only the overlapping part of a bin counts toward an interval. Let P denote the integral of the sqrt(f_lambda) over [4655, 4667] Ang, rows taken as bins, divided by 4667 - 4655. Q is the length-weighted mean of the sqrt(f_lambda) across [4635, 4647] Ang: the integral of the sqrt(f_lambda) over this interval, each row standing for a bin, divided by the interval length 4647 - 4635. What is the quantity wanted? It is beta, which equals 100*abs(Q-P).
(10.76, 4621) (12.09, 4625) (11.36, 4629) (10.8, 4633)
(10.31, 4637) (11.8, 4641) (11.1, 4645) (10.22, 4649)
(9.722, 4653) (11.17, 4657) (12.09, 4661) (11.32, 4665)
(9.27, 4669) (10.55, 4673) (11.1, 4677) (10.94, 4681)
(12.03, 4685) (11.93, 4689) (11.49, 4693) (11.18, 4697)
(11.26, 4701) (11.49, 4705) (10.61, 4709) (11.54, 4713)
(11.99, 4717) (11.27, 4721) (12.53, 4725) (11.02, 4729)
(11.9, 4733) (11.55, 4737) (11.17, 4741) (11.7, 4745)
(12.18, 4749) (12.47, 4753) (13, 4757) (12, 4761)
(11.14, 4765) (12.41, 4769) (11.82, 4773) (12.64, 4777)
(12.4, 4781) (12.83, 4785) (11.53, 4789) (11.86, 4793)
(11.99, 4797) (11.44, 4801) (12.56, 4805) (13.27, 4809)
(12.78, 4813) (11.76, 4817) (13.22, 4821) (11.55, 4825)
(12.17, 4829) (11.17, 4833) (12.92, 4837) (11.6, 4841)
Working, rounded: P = 3.39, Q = 3.33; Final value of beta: 6.9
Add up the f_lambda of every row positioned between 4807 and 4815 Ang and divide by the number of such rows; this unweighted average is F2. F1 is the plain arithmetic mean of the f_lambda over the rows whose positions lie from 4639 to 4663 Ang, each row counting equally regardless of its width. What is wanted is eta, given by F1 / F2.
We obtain 0.85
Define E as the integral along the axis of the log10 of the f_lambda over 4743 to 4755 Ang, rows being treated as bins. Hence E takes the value 13.0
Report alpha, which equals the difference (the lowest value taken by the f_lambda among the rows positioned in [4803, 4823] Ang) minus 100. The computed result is -88.2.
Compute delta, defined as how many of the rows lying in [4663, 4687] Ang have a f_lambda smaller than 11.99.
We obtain 5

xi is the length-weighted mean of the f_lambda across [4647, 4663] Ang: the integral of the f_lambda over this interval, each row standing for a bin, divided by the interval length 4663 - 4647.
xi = 10.8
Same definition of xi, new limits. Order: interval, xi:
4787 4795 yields 11.7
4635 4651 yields 10.9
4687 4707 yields 11.5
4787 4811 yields 12.1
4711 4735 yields 11.7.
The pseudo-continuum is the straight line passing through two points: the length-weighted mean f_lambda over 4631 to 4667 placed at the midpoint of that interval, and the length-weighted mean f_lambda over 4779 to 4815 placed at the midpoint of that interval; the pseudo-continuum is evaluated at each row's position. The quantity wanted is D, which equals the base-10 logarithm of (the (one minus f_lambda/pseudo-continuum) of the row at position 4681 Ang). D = -1.57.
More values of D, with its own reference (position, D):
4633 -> -3.67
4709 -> -1.11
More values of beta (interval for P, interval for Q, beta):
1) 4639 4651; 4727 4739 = 6.8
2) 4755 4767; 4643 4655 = 25.4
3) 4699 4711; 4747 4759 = 20.8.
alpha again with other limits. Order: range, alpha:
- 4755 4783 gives -88.9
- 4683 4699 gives -88.8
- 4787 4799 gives -88.5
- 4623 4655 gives -90.3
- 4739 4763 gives -88.8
